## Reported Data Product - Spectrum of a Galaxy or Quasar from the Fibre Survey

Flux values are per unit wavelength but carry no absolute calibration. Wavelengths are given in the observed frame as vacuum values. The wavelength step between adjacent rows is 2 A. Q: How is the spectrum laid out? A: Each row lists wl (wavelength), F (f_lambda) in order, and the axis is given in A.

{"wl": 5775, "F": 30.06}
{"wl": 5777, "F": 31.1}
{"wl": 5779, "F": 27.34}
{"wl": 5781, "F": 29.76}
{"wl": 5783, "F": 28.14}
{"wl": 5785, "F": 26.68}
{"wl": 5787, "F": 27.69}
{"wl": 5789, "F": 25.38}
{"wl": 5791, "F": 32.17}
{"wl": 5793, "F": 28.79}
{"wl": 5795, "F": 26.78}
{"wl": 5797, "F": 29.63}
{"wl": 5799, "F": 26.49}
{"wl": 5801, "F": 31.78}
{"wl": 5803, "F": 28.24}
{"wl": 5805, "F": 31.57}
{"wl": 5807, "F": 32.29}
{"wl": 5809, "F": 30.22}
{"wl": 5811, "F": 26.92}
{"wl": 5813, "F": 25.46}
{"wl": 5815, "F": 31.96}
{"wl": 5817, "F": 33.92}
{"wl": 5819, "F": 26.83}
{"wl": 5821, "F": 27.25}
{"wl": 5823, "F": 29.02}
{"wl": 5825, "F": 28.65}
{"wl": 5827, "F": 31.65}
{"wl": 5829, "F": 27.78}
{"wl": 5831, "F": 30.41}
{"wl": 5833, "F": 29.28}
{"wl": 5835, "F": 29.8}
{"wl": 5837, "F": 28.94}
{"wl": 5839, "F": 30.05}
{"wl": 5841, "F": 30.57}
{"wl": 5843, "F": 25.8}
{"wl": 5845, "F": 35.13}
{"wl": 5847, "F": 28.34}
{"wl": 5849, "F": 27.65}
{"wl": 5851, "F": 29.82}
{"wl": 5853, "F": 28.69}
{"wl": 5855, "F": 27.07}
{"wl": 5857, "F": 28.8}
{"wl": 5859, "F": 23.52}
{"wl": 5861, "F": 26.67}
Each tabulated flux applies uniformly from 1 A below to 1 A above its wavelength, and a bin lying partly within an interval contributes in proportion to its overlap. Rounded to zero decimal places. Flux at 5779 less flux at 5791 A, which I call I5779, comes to -5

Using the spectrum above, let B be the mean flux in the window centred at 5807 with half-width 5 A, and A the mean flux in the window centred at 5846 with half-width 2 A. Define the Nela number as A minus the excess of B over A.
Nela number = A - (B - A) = 33.6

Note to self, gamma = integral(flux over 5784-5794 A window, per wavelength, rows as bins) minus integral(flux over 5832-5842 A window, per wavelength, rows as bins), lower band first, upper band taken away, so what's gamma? -16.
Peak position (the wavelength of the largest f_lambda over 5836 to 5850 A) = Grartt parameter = 5845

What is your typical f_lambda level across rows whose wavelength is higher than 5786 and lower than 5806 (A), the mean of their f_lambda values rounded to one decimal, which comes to 28.9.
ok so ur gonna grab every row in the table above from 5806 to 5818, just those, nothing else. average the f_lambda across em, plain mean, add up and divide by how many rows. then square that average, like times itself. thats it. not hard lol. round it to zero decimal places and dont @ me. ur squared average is 908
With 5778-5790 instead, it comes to 756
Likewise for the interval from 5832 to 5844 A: 845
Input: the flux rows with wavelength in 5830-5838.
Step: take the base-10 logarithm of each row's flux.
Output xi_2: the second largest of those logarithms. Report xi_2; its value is 1.47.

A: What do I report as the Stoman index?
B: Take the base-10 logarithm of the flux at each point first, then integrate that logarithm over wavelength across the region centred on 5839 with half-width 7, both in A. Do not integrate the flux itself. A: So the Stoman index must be 20.6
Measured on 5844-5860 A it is 23.3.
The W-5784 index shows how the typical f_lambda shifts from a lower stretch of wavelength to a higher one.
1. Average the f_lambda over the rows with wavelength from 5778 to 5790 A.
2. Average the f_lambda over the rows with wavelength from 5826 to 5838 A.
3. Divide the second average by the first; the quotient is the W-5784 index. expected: 1.08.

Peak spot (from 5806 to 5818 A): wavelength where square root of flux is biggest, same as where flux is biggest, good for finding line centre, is 5817 A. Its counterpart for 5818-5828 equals 5827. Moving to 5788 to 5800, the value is 5791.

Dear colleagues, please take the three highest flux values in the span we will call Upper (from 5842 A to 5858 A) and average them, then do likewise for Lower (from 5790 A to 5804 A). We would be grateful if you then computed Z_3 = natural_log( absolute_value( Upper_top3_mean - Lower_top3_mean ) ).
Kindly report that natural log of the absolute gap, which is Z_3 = -2.9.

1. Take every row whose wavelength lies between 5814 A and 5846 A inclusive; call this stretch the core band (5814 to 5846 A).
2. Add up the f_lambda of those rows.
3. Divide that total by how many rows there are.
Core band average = 29.8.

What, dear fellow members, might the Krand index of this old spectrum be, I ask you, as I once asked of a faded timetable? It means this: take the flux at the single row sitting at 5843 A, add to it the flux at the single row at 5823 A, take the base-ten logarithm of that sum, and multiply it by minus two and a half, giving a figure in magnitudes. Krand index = -4.35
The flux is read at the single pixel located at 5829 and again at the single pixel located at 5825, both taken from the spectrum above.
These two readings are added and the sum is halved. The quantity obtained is 28.2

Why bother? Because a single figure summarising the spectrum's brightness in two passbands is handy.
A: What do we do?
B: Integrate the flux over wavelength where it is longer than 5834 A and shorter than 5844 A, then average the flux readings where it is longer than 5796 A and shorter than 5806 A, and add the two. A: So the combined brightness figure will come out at 320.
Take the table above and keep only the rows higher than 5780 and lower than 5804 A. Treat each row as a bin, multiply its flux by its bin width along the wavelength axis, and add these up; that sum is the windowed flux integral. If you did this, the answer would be 683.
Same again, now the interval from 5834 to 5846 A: 361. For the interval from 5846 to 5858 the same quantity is 341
